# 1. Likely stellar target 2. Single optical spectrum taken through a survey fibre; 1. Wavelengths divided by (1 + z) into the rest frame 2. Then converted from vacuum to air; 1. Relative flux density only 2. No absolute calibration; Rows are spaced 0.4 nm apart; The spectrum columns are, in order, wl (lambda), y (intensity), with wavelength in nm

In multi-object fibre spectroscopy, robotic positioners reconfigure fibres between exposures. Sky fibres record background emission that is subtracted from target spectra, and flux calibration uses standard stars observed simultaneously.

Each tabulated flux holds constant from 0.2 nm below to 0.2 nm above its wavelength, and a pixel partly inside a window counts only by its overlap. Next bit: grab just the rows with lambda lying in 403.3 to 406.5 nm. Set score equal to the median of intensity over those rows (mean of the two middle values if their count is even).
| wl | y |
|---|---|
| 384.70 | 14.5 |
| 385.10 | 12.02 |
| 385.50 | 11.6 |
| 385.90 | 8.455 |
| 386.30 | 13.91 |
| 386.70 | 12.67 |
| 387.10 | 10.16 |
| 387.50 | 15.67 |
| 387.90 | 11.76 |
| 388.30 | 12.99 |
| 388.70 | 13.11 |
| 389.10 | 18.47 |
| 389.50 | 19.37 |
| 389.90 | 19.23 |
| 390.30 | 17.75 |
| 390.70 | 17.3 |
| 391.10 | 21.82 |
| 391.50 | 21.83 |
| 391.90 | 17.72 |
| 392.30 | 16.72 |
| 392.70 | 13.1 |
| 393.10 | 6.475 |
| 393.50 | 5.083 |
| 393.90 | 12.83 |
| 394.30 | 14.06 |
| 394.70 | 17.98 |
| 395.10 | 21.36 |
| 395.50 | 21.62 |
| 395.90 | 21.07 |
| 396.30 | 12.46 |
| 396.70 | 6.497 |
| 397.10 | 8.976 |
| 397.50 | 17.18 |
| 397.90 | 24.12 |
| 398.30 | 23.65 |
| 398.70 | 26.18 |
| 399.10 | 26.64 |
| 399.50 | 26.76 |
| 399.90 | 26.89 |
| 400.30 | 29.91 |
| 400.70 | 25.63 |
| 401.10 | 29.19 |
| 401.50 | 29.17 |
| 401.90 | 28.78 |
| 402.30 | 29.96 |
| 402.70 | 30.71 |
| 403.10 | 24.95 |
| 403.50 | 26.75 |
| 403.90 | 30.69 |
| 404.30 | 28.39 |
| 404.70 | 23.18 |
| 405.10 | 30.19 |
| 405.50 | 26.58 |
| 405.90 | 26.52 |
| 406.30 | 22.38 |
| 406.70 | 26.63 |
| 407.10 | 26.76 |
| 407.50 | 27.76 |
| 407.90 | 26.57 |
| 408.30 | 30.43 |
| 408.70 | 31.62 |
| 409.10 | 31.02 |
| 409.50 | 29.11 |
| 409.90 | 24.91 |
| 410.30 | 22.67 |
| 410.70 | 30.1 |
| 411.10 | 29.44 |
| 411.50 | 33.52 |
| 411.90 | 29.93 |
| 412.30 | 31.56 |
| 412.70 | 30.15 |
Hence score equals 27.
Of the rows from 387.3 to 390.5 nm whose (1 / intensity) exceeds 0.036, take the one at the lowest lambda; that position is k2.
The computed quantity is 387.50 nm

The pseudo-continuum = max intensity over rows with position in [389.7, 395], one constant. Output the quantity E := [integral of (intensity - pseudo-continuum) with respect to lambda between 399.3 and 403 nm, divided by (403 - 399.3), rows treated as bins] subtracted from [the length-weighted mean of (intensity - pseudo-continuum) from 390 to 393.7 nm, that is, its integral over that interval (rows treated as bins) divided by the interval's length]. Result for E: -13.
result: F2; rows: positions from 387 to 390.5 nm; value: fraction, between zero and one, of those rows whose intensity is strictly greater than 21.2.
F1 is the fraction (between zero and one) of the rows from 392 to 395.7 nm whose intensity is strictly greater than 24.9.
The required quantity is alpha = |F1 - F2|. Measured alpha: 0.0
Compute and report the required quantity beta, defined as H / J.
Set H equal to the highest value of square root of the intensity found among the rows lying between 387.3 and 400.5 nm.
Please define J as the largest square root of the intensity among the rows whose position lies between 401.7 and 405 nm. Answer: 0.99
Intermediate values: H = 5.47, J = 5.54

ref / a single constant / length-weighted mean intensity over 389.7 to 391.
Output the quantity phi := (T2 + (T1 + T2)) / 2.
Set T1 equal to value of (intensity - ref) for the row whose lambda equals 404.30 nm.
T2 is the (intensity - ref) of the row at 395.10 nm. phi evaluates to 8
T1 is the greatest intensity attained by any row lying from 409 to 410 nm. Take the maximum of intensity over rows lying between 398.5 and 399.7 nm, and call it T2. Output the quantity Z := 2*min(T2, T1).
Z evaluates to 54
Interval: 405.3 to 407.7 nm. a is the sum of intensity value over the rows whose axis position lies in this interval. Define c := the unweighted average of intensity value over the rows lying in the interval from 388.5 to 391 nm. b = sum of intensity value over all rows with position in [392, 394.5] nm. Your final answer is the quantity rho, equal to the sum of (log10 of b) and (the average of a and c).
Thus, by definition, 89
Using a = 157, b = 68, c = 18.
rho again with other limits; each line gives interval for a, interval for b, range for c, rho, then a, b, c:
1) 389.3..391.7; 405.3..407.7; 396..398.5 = 69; 117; 157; 15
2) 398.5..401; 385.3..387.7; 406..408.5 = 96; 162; 72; 27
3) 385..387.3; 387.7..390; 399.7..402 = 51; 69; 95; 28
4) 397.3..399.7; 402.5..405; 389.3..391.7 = 84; 145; 165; 20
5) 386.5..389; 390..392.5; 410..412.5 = 55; 76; 113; 30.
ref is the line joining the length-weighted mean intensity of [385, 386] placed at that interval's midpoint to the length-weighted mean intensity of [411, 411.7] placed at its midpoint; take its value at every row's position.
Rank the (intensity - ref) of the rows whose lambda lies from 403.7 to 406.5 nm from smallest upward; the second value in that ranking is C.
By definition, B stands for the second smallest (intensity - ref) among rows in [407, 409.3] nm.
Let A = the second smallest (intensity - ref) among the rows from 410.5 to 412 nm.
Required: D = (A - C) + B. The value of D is 0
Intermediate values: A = -2.1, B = -2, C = -3.2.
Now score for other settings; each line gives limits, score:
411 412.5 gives 31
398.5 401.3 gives 27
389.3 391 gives 18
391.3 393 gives 17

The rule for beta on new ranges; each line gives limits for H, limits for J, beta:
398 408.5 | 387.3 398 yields 1.13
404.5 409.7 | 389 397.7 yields 1.20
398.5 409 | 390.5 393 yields 1.20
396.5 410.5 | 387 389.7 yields 1.28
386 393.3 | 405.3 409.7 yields 0.83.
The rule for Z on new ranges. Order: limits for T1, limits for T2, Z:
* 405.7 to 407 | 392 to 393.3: 33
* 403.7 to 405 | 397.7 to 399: 52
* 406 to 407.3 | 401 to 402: 54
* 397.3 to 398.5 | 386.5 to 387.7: 31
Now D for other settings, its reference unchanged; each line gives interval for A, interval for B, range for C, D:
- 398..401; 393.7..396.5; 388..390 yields -2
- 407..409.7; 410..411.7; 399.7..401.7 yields -8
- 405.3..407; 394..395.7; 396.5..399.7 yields 10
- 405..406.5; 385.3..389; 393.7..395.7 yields 1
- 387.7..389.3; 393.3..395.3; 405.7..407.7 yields -3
